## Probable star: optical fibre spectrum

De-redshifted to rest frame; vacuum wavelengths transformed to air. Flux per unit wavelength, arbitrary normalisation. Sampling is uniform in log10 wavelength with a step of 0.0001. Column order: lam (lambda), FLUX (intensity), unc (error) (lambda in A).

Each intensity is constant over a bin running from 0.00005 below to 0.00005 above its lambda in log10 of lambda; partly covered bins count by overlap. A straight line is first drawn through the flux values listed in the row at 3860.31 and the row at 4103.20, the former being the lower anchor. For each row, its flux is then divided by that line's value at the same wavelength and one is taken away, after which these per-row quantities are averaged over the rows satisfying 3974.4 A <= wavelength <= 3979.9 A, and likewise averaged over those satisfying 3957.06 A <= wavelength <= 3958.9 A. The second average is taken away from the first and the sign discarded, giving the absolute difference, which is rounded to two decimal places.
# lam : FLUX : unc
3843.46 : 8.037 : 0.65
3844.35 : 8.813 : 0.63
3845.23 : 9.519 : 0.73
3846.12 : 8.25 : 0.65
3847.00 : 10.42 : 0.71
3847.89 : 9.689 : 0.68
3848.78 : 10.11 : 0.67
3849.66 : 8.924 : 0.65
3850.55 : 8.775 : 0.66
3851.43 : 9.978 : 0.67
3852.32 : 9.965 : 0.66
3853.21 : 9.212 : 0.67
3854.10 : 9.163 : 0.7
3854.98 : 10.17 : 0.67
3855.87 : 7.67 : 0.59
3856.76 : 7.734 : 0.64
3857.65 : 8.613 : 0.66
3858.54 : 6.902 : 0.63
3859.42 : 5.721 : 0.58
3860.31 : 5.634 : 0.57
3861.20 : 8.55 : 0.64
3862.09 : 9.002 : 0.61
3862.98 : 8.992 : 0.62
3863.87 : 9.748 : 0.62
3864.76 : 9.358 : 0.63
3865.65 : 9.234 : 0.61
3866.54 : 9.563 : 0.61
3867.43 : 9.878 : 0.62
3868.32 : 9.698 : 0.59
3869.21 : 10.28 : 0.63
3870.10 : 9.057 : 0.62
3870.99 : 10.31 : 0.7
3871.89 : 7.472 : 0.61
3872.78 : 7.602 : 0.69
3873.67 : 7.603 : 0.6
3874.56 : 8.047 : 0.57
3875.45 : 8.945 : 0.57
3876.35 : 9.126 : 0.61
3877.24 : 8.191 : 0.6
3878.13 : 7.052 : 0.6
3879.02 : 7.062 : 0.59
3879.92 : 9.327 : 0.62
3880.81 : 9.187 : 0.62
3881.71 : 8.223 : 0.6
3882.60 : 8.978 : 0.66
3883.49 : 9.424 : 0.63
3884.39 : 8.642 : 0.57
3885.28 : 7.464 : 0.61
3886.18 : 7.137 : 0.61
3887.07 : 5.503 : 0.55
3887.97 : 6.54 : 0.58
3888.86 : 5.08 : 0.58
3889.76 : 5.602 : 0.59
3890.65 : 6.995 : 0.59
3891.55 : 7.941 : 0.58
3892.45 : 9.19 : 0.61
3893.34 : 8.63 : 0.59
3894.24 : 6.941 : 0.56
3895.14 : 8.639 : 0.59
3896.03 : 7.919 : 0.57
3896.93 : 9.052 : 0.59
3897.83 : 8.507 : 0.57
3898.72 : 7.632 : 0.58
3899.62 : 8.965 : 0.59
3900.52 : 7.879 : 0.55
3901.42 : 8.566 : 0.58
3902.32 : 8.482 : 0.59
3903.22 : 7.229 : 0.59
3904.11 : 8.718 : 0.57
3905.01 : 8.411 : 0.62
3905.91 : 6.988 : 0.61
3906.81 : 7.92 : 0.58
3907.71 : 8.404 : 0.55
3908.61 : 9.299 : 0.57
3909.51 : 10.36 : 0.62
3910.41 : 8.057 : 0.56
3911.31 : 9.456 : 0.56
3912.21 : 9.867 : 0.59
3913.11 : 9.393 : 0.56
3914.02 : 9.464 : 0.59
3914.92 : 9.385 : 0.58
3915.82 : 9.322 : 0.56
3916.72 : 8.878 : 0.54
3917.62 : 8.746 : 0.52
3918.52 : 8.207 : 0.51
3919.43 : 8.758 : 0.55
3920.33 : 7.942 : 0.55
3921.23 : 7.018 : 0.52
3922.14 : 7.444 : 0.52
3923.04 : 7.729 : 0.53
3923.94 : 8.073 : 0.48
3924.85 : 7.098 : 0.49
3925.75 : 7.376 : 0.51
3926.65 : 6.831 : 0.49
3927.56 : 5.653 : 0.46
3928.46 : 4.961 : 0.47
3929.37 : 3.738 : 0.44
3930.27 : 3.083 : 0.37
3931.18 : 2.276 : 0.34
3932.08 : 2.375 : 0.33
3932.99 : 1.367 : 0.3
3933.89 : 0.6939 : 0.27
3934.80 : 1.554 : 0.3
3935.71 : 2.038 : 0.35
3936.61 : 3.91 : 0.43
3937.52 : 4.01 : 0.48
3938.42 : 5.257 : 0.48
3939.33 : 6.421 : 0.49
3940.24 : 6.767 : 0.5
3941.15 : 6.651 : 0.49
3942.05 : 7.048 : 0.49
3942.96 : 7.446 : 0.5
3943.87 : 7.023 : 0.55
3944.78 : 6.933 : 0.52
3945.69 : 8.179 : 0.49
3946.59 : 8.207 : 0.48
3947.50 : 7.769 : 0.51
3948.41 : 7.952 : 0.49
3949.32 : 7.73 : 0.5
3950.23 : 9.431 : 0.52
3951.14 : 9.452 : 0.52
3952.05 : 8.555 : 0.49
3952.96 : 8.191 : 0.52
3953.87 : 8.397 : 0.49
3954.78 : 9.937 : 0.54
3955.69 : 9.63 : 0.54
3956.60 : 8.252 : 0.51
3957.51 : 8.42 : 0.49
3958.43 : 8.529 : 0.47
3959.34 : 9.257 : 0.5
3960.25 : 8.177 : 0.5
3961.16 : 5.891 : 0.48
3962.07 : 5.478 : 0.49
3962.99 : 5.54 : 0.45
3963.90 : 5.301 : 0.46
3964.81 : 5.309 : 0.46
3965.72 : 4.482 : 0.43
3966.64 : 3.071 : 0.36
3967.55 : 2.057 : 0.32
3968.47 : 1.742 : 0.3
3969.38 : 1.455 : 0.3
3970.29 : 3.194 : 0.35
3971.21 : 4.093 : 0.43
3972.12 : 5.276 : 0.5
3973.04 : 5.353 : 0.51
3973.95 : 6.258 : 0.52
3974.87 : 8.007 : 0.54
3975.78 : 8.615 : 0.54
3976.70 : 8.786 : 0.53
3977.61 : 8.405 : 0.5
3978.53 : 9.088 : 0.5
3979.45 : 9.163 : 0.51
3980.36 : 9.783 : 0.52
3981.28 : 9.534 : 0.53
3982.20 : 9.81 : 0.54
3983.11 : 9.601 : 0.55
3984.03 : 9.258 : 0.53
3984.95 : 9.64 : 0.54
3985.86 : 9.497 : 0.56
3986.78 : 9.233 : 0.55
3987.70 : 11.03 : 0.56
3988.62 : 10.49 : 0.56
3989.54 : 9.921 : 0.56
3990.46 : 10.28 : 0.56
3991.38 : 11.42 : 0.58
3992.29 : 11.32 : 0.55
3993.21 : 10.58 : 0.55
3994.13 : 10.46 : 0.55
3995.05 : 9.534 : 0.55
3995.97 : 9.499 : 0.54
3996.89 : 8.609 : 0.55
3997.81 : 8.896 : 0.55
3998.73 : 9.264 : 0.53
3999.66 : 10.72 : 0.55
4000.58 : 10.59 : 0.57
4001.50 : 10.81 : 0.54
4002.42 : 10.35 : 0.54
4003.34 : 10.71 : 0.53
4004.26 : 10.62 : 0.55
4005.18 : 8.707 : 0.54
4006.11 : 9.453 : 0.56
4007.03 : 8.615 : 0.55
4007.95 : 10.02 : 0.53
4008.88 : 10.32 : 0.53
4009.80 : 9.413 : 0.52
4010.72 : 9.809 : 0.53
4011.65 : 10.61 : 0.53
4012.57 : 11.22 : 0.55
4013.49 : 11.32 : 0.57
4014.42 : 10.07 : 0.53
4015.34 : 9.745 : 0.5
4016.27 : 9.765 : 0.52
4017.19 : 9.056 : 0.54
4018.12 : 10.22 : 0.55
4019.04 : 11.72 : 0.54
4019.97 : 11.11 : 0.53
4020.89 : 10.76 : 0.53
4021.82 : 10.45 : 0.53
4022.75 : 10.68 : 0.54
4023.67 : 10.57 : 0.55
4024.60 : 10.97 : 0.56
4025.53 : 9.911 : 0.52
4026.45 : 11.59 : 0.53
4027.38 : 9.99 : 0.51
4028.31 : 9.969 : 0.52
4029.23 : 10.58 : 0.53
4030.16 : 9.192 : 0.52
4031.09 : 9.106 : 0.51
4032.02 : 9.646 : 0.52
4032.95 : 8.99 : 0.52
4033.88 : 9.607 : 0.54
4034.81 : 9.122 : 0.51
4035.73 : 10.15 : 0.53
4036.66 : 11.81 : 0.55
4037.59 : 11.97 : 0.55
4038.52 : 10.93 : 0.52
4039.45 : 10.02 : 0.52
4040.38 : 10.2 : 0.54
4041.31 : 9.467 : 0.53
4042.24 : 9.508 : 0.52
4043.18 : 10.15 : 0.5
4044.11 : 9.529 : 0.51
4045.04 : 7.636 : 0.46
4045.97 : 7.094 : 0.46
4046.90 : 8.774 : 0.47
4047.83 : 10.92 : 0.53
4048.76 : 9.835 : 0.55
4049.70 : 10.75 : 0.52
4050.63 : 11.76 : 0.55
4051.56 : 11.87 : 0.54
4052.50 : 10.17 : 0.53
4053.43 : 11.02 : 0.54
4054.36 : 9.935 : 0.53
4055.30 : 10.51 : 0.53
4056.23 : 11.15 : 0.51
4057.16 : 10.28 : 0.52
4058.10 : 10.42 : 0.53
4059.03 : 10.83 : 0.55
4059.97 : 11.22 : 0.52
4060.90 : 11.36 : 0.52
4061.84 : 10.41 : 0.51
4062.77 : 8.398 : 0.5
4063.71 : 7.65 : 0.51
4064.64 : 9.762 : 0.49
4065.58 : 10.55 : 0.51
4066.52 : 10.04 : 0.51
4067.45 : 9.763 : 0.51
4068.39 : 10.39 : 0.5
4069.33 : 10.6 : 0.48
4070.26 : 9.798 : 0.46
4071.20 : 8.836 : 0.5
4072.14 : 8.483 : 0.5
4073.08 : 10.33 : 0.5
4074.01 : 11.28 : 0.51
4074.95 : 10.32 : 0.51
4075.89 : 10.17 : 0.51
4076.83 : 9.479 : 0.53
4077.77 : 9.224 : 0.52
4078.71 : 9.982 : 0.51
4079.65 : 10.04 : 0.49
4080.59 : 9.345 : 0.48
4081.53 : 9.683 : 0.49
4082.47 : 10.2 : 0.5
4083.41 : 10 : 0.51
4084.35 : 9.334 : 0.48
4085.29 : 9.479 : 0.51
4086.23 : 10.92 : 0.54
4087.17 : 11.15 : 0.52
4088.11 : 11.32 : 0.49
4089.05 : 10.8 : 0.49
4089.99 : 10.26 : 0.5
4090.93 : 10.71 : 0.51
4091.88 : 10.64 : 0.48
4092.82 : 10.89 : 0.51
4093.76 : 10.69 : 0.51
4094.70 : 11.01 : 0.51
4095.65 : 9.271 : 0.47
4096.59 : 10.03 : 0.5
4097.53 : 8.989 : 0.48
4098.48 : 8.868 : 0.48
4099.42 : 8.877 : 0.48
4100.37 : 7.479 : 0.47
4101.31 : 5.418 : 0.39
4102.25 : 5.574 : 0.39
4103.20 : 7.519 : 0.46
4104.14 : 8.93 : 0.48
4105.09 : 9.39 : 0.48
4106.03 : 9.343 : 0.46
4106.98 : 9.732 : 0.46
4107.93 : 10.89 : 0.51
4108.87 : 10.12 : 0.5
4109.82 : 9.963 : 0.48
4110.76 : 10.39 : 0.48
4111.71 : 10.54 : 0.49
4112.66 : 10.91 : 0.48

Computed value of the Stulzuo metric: 0.00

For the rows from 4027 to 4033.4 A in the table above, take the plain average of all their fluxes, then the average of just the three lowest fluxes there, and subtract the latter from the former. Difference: 0.5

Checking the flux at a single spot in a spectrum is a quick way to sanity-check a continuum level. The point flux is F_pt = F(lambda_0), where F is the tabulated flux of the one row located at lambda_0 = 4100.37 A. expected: 7.479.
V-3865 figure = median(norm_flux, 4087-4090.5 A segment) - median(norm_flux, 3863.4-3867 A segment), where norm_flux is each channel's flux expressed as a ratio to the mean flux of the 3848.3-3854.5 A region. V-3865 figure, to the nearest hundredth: 0.16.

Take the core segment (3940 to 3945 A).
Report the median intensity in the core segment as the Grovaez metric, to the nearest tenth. 7.0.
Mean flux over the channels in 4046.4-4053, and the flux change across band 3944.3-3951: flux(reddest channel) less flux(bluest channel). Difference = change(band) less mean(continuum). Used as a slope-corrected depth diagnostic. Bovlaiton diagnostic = -8.1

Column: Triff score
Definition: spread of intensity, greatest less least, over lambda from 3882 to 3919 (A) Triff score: 5.3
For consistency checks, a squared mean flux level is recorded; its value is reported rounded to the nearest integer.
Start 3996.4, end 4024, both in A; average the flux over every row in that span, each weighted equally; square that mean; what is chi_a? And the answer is 103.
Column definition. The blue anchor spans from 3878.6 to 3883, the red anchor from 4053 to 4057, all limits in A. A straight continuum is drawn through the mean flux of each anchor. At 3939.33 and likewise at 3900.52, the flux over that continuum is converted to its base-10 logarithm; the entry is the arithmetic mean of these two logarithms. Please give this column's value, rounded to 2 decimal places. -0.10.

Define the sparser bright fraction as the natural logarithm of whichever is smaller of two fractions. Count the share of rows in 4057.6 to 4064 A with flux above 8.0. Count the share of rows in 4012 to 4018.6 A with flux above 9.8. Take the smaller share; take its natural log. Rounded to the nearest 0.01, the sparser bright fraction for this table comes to -0.56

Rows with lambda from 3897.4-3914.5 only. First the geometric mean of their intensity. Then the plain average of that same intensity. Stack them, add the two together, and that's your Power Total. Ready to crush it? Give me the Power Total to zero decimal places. 17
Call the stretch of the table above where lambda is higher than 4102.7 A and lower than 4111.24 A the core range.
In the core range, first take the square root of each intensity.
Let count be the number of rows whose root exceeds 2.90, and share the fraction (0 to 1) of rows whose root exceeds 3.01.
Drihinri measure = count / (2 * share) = 5.1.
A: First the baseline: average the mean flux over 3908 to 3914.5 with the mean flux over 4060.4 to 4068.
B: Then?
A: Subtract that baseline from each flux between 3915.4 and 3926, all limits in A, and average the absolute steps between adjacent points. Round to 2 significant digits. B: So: 0.52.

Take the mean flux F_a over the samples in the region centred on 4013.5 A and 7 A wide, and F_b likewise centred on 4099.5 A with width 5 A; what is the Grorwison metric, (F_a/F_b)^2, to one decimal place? 1.7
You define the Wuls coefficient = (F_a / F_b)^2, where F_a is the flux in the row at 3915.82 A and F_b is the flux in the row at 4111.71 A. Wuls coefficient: 0.78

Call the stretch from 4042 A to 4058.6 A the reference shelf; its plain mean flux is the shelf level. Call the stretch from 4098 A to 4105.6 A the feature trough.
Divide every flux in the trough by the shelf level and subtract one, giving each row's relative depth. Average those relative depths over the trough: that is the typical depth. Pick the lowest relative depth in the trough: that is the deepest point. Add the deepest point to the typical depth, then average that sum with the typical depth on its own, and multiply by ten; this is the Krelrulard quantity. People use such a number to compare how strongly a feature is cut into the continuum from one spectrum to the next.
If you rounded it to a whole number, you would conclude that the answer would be -5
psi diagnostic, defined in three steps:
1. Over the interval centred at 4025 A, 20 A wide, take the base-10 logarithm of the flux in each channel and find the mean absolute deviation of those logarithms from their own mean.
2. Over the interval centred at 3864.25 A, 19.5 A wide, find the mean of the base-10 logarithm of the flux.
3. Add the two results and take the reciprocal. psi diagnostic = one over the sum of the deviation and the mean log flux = 1.05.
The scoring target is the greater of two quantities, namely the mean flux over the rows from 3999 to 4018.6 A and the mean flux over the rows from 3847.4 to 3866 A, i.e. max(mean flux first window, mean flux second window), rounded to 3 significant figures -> 10.1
